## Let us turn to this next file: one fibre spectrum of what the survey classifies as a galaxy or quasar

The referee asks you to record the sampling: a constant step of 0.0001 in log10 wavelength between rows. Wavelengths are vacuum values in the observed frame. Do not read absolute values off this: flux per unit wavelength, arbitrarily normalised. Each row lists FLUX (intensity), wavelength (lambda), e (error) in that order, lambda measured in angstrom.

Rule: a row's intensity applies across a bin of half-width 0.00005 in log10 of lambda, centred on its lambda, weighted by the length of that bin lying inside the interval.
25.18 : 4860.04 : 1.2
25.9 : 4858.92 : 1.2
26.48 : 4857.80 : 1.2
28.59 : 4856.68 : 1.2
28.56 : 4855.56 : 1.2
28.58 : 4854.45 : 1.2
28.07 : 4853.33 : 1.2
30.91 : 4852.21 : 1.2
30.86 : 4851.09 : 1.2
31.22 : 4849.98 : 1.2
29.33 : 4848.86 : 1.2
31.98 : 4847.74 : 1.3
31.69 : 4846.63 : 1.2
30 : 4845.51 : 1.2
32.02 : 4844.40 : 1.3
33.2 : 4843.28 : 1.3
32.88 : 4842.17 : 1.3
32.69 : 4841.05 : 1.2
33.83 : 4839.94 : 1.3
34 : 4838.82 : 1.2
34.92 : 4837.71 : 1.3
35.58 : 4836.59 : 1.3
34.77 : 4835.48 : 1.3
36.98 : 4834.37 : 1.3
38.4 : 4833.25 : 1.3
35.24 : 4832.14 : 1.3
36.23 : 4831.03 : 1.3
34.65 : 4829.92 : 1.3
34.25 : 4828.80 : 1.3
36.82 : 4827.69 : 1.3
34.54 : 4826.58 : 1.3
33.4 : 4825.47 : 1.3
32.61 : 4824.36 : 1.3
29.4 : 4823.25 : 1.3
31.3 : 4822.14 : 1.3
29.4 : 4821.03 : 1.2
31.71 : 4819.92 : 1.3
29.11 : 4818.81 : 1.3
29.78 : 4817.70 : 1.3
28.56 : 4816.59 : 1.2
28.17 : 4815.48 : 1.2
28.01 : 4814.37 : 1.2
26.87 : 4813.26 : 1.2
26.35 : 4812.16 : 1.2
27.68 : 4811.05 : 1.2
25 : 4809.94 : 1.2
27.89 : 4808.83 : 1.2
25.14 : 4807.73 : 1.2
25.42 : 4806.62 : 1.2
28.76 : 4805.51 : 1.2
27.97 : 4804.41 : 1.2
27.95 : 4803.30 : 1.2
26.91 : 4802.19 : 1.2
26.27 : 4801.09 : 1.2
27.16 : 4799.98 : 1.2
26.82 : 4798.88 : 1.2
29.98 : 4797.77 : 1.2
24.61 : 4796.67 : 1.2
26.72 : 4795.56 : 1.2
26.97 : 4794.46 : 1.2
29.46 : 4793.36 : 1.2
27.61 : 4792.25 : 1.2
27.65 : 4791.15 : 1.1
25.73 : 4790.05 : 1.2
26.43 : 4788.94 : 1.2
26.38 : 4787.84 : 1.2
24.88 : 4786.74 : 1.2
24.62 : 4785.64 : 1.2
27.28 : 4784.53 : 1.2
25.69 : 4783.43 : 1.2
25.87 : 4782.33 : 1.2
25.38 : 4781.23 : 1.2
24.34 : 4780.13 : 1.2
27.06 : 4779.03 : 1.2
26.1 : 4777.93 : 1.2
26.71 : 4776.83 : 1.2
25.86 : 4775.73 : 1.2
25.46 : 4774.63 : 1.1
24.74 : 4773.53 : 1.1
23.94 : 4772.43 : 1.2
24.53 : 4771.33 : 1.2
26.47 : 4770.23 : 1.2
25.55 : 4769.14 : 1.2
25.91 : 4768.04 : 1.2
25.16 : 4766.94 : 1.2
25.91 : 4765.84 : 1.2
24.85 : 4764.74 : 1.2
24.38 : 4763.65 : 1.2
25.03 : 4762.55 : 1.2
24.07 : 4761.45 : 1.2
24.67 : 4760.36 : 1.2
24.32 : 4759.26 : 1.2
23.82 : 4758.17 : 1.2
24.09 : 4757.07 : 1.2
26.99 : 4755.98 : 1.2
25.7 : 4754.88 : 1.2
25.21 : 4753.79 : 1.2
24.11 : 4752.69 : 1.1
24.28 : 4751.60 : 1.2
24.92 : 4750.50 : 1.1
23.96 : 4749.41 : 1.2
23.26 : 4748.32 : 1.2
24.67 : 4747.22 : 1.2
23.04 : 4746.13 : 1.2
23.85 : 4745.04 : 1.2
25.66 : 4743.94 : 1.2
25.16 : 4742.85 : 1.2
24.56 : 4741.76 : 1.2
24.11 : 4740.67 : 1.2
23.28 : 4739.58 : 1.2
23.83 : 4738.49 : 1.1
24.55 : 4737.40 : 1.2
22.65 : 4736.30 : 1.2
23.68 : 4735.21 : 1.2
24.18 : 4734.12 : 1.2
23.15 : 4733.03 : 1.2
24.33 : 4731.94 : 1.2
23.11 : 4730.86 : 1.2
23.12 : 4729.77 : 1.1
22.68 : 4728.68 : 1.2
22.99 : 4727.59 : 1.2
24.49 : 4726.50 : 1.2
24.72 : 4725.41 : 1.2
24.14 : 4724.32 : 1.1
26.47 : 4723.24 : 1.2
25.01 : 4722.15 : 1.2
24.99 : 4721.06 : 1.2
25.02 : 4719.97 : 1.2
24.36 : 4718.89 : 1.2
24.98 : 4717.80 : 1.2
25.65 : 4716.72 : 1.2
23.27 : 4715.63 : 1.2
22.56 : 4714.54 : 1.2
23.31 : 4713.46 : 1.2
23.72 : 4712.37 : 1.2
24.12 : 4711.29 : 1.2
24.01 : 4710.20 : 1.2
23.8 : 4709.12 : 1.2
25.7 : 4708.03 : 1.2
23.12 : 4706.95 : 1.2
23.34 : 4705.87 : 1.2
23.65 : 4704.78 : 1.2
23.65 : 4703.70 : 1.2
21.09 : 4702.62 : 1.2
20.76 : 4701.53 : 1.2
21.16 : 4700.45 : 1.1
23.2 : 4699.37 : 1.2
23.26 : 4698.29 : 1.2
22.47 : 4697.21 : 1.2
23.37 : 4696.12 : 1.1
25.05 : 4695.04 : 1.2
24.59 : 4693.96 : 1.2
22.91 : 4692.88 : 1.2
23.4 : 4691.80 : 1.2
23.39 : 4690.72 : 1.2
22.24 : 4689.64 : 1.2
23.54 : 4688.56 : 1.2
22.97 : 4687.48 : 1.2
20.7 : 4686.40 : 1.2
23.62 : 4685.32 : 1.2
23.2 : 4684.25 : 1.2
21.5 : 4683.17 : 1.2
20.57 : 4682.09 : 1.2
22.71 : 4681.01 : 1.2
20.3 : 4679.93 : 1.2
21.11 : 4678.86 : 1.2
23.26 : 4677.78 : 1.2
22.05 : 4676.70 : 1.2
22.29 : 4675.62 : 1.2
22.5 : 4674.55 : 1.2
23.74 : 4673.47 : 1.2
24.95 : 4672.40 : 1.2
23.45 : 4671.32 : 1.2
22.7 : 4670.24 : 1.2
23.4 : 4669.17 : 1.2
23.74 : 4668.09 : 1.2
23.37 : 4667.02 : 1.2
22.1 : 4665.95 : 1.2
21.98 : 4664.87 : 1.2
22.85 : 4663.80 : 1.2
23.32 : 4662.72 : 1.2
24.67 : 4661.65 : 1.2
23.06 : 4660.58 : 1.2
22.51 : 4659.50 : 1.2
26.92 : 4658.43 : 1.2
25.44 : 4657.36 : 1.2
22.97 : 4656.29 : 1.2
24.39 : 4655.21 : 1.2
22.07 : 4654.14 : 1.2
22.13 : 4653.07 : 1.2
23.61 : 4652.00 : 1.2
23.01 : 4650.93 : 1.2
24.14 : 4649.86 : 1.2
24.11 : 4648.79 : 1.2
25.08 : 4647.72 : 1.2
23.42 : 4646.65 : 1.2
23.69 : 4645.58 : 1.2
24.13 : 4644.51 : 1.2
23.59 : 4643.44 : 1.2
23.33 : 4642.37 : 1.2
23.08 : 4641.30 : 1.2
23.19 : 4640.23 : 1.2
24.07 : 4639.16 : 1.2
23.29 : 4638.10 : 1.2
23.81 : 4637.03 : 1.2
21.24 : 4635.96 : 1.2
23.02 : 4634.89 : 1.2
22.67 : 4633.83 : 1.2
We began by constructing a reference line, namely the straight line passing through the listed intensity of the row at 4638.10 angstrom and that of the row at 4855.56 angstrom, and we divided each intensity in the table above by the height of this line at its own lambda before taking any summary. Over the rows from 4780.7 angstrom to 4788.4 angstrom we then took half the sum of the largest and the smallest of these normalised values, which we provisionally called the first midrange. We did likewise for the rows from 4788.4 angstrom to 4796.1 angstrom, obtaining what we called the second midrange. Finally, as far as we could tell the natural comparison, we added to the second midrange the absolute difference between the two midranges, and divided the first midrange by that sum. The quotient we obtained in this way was 0.90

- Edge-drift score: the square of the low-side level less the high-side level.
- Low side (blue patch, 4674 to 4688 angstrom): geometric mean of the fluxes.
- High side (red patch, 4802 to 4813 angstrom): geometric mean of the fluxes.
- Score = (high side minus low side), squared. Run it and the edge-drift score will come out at 23.5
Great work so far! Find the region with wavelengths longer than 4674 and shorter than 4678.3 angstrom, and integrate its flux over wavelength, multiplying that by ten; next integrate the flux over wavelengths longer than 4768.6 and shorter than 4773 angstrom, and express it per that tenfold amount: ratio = 0.114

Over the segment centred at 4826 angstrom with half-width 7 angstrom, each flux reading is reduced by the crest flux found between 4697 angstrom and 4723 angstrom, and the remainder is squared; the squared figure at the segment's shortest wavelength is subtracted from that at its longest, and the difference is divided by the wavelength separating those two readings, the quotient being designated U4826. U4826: 4.49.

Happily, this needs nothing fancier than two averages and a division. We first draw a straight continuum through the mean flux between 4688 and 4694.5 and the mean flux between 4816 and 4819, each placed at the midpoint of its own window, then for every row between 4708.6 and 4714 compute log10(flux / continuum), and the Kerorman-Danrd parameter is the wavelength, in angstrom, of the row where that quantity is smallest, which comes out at 4713.46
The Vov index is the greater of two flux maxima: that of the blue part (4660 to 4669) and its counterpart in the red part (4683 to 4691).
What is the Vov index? 24.7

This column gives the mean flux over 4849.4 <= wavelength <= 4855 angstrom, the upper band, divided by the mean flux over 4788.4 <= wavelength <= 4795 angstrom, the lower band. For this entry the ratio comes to 1.10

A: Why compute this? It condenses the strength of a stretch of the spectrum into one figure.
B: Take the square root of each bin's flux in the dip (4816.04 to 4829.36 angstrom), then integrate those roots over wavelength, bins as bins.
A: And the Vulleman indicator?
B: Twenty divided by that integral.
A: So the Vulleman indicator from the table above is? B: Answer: 0.27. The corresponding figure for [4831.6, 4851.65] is 0.17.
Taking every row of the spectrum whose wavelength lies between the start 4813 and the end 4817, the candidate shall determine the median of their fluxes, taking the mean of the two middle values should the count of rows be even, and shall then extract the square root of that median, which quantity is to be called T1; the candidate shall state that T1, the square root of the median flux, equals 5.30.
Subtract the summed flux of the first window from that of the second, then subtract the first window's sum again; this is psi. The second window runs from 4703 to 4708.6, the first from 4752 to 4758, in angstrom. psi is -133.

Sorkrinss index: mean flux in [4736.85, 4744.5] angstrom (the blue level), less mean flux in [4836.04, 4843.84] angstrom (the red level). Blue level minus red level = -9.4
